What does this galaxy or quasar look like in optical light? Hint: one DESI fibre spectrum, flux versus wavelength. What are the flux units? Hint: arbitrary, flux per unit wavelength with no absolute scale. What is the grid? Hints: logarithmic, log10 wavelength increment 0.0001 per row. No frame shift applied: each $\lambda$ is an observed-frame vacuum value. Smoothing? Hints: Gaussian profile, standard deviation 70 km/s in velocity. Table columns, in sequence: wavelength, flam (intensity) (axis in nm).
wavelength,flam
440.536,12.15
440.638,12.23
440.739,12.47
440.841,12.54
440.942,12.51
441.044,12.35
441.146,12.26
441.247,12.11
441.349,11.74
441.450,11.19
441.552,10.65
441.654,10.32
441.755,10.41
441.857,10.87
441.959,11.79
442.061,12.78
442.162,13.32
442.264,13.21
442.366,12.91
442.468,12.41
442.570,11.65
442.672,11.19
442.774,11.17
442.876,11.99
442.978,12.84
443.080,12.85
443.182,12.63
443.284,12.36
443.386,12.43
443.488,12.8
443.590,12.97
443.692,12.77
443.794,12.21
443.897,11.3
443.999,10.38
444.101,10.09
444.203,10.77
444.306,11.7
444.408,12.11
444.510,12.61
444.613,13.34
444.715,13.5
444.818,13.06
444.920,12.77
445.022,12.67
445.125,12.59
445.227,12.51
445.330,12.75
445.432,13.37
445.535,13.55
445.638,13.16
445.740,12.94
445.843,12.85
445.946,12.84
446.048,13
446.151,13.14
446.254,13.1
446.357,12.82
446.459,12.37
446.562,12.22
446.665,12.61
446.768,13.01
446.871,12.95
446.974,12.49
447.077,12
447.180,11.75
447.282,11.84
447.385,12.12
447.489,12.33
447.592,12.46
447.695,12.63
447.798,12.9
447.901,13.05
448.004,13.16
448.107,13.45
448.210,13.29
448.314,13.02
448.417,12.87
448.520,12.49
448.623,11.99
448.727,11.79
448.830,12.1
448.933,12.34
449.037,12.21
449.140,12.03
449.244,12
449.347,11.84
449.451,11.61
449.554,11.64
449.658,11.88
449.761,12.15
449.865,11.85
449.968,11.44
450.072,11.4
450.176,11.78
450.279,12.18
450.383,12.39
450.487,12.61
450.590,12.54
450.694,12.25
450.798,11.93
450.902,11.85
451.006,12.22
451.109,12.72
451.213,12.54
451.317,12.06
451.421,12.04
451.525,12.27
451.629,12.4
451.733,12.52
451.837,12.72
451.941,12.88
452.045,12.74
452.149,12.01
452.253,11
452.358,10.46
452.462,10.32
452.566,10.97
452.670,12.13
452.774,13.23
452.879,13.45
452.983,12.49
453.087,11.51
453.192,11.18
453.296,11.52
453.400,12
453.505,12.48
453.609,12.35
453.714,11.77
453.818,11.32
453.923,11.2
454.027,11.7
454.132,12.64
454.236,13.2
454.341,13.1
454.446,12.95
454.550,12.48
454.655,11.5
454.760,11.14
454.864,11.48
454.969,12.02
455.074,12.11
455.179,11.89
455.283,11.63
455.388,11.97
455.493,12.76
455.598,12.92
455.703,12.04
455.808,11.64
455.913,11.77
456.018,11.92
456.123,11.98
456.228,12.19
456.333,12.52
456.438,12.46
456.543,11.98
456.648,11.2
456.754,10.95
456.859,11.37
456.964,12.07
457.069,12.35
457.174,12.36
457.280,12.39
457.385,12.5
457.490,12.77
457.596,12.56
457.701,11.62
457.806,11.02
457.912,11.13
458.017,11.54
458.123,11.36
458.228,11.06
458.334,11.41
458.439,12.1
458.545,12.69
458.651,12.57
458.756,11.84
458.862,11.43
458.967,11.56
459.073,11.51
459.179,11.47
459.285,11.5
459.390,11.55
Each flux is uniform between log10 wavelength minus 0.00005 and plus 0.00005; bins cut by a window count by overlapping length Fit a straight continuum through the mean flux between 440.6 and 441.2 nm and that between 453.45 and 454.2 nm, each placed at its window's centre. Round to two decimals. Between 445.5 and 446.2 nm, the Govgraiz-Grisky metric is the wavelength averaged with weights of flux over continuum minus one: 445.82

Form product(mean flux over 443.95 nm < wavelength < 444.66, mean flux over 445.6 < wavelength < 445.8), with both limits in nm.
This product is 151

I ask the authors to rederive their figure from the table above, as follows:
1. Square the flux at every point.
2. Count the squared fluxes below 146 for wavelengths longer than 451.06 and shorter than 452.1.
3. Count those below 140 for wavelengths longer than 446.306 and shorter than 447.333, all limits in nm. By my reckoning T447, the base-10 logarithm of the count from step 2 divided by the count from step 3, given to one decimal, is 0.3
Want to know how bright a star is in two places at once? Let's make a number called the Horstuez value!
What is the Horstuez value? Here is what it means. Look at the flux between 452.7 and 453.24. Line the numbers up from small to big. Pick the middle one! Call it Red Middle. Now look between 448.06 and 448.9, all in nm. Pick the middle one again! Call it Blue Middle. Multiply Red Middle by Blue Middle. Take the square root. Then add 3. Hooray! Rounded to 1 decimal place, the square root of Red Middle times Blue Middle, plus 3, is 15.6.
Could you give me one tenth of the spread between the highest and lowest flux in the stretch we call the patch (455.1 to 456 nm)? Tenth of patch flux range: 0.13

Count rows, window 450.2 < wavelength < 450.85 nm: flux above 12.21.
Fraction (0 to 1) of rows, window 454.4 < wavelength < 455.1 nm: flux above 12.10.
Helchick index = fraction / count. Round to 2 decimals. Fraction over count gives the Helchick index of 0.11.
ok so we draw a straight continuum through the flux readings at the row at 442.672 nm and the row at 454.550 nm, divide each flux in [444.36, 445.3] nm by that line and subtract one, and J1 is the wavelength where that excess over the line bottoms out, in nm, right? 444.408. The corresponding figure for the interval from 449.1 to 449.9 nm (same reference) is 449.451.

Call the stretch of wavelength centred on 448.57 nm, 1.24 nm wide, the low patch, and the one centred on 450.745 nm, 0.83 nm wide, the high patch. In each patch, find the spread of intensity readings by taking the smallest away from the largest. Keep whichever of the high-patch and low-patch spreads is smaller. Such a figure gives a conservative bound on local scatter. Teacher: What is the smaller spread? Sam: 0.87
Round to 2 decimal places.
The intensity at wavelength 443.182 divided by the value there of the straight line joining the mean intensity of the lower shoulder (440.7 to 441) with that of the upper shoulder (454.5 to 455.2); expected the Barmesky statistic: 1.02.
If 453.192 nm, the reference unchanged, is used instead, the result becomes 0.94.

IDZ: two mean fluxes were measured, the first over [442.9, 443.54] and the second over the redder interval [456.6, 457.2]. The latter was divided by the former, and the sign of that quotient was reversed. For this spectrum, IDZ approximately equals -0.93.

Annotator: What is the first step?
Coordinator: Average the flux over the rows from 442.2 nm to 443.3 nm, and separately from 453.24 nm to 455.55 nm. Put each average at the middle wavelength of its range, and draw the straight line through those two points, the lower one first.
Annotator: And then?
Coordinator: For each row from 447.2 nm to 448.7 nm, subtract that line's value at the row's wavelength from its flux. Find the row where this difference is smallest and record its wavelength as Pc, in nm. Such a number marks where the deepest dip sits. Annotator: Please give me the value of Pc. 447.282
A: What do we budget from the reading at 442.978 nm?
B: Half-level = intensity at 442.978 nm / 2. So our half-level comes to 6.42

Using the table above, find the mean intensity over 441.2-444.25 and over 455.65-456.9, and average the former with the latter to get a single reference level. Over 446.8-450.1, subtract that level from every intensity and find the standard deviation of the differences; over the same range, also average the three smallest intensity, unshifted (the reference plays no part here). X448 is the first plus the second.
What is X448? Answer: 12.0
